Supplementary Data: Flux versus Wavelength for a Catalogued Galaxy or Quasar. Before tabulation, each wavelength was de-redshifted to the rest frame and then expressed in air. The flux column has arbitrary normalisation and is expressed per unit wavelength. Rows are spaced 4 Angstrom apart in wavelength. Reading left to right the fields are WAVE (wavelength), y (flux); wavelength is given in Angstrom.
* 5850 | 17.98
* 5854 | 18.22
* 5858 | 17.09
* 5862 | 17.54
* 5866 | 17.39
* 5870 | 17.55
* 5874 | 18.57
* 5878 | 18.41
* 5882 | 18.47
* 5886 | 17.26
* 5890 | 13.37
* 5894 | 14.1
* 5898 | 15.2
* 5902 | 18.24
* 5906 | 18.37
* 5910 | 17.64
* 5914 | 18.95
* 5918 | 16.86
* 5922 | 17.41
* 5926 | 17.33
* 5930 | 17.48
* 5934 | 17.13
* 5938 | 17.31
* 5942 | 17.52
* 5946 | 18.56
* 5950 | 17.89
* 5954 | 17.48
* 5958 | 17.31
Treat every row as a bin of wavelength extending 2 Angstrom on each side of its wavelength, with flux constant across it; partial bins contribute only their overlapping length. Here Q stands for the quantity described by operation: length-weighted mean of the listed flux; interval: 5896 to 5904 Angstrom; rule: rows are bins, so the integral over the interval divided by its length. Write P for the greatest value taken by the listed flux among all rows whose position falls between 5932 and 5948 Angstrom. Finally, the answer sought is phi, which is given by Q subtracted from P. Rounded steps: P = 18.56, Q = 16.7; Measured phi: 1.8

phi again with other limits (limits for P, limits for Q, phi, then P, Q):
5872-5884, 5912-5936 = 1.0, 18.57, 17.5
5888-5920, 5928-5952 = 1.3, 18.95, 17.6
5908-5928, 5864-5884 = 0.9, 18.95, 18.1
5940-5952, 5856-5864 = 1.2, 18.56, 17.3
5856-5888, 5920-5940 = 1.2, 18.57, 17.3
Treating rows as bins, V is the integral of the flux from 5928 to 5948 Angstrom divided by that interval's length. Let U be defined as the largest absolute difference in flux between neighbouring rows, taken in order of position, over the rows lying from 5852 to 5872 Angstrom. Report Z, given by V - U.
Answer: 16.5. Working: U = 1.13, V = 17.6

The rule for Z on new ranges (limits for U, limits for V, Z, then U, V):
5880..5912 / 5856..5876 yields 13.7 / 3.89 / 17.6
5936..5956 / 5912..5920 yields 16.9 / 1.04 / 17.9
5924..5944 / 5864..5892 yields 16.9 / 0.35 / 17.3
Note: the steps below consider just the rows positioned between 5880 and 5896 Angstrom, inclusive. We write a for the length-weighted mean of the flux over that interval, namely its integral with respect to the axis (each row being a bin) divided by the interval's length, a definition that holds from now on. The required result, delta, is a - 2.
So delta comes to 13.8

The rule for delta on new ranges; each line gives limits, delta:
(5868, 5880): 16.2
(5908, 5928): 15.6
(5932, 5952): 15.7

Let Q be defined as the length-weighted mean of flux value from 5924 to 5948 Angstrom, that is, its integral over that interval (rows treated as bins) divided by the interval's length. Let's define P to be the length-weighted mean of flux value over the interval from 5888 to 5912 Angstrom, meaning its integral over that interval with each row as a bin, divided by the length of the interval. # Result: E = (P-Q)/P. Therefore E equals -0.09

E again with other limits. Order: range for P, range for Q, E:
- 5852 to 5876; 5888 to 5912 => 0.09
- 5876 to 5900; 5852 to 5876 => -0.10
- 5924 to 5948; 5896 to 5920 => 0.00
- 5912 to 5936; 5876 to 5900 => 0.08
